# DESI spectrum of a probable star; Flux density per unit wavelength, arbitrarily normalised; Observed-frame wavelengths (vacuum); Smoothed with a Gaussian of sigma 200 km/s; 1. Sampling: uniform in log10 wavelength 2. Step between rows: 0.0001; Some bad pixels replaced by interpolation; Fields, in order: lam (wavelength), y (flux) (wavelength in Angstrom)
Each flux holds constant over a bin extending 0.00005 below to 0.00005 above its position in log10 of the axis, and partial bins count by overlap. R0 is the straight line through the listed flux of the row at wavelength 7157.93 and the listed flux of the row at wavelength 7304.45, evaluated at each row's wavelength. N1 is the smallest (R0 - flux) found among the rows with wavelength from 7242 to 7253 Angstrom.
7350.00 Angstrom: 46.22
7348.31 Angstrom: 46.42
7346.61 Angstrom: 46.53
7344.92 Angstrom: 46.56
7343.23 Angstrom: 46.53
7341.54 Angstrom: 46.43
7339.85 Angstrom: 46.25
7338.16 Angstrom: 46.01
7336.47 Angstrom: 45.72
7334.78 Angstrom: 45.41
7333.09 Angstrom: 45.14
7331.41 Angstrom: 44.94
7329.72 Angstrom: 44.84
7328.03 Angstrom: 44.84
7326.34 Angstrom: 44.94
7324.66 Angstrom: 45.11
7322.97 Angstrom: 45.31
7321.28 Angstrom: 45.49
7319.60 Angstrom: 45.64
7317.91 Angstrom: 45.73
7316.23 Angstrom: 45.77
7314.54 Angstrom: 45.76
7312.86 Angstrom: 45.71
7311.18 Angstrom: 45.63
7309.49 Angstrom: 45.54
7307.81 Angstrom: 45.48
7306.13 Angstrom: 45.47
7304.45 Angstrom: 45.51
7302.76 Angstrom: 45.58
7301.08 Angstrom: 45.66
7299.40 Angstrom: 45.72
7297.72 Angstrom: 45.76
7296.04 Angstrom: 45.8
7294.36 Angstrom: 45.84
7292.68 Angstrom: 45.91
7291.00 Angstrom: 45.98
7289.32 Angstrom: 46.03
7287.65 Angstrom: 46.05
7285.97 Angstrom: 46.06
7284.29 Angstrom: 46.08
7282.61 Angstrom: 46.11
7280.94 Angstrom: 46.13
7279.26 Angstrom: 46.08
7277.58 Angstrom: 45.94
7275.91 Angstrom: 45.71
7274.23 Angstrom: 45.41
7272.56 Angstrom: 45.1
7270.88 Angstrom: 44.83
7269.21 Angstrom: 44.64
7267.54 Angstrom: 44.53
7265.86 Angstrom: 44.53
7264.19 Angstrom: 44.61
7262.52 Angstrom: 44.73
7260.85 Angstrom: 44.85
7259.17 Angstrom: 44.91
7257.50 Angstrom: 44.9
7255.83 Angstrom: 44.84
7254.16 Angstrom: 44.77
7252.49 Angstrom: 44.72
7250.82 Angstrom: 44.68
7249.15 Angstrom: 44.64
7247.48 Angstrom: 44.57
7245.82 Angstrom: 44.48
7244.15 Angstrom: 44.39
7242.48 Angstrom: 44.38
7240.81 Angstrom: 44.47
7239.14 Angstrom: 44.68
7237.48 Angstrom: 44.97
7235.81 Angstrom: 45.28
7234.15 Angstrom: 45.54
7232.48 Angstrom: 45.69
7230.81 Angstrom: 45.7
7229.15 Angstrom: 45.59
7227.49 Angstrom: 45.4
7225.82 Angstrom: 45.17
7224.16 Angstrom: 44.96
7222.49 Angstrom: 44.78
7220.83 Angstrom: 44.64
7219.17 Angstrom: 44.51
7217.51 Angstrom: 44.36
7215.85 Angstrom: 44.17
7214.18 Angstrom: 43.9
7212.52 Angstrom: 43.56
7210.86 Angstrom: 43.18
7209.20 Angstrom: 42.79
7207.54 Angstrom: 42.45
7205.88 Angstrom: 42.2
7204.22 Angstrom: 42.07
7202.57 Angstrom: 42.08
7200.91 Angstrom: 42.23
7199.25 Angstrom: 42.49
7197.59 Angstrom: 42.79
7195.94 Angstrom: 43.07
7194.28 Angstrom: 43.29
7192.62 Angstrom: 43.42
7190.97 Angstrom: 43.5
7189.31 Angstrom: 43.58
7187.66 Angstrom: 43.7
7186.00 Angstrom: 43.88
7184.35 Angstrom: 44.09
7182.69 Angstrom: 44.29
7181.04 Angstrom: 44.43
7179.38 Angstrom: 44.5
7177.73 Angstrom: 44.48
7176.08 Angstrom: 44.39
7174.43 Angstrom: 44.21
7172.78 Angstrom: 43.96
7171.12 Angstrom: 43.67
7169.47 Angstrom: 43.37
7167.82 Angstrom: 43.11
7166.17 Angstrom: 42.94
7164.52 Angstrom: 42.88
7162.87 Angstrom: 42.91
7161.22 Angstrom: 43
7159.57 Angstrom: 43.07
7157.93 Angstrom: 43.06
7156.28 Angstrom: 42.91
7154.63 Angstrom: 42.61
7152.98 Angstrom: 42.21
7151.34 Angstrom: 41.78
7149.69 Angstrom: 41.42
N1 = -0.1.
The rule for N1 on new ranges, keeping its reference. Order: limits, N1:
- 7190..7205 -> 0.1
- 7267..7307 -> -1.0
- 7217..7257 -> -1.4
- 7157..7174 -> -0.7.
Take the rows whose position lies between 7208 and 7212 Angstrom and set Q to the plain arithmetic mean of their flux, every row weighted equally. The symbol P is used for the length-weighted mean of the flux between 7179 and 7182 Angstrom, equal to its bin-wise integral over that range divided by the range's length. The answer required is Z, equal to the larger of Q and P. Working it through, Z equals 44.4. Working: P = 44.4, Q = 43.0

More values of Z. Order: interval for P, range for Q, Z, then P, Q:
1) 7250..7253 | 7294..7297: 45.8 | 44.7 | 45.8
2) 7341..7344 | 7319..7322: 46.5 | 46.5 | 45.6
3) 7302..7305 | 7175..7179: 45.4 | 45.4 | 44.4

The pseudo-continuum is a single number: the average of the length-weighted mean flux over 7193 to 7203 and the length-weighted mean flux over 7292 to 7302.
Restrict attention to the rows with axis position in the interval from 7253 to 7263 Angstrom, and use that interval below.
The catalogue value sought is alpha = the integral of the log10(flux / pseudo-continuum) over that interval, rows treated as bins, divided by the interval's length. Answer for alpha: 0.006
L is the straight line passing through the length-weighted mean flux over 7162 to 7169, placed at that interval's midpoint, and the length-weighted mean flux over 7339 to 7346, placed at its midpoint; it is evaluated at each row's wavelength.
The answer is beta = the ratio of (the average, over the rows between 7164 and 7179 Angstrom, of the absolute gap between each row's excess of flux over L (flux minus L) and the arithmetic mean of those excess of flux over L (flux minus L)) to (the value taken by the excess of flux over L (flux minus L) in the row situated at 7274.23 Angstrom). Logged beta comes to 1.6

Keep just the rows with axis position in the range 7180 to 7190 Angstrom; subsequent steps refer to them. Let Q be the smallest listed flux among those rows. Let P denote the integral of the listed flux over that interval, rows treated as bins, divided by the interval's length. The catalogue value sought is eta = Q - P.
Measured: -0.41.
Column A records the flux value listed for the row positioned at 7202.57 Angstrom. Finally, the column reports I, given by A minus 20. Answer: 22.1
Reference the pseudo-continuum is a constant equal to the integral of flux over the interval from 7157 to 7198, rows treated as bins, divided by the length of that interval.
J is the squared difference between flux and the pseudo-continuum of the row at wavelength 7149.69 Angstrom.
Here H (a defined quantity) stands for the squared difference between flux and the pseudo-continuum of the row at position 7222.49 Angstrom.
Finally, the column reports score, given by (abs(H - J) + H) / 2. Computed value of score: 2.4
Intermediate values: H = 1.4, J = 4.7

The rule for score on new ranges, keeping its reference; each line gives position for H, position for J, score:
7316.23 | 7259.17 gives 3.9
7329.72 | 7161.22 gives 1.4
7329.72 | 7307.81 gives 1.8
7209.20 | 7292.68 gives 2.7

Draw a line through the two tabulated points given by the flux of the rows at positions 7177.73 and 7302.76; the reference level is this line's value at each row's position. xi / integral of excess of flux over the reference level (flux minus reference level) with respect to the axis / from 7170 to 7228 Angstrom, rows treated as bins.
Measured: -56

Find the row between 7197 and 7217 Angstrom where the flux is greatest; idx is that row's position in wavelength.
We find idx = 7215.85 Angstrom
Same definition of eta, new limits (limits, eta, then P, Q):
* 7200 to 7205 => -0.10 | 42.2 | 42.07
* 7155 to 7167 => -0.08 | 43.0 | 42.88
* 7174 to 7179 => -0.24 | 44.5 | 44.21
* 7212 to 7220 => -0.55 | 44.1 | 43.56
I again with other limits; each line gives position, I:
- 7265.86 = 24.5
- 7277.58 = 25.9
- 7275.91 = 25.7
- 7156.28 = 22.9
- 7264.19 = 24.6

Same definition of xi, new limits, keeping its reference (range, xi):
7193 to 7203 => -19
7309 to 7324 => -1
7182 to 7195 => -11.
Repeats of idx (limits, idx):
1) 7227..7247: 7230.81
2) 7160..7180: 7179.38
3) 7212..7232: 7230.81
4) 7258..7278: 7277.58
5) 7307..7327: 7316.23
